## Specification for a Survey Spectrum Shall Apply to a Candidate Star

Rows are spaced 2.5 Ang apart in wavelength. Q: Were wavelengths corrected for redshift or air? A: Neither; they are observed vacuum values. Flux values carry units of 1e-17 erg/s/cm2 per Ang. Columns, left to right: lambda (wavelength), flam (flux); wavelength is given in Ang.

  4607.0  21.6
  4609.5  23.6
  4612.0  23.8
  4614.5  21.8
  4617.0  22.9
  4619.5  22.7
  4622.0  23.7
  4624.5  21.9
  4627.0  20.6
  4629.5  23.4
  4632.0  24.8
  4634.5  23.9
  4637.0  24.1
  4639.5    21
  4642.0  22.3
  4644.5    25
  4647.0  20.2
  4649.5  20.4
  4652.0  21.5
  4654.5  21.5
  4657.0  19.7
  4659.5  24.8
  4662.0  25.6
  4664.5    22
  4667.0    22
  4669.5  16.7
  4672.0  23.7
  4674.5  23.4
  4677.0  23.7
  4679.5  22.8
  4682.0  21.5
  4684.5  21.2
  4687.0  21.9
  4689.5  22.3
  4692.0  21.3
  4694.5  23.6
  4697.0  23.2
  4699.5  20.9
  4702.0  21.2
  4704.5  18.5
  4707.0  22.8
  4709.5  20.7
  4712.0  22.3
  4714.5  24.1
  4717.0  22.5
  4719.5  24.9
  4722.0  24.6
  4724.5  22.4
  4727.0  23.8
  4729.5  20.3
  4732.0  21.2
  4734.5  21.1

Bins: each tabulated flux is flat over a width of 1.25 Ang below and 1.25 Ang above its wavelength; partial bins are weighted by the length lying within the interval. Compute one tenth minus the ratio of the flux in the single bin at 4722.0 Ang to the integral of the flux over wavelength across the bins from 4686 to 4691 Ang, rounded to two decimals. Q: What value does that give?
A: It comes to -0.12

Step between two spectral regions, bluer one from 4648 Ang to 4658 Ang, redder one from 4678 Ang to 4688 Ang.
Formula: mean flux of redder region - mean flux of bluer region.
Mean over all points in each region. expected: 1.1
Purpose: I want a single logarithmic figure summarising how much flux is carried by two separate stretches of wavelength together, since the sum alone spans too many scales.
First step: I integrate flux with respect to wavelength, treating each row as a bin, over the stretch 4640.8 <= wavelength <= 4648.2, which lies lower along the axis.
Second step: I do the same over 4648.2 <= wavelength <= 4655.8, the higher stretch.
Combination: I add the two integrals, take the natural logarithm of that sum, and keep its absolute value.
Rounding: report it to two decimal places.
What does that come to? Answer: 5.79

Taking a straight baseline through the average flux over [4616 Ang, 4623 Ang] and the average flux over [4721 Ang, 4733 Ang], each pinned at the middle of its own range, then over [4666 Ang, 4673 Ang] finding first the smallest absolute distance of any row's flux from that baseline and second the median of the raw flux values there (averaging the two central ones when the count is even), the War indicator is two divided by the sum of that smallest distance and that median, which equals 0.0877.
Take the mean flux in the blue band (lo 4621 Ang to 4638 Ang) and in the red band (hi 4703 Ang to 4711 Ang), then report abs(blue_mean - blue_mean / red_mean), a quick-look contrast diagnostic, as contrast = 22.1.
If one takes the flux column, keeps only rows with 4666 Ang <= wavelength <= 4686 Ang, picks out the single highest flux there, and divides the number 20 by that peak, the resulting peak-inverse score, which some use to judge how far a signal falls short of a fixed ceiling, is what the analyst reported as 0.844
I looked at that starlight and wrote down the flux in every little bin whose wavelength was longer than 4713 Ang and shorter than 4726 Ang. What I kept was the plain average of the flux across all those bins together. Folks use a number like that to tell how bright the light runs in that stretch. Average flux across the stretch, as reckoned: 23.7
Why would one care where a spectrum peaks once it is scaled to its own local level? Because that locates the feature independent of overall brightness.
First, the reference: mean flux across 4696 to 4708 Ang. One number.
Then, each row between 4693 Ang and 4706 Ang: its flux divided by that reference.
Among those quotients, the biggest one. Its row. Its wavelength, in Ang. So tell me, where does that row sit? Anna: 4694.5 Ang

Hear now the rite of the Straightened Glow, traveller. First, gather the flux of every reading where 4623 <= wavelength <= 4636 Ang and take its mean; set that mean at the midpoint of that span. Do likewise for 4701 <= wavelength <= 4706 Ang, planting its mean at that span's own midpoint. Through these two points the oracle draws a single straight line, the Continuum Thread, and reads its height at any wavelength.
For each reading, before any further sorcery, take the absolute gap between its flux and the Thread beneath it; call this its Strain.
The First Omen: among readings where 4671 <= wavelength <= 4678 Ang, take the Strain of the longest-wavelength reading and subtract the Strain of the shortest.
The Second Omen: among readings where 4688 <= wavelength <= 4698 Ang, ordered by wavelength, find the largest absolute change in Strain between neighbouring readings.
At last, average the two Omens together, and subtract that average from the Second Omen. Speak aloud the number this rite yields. 1.1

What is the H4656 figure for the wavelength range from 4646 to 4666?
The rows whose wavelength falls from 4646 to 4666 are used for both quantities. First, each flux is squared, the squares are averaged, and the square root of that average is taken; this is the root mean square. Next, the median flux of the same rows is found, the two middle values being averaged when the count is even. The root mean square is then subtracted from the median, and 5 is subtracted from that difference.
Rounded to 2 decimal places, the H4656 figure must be -5.55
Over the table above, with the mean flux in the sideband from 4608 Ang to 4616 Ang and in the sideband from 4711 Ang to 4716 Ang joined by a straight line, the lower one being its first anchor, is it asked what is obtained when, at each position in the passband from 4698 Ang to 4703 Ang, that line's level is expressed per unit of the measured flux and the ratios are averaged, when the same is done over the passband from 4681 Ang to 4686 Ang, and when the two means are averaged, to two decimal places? 1.09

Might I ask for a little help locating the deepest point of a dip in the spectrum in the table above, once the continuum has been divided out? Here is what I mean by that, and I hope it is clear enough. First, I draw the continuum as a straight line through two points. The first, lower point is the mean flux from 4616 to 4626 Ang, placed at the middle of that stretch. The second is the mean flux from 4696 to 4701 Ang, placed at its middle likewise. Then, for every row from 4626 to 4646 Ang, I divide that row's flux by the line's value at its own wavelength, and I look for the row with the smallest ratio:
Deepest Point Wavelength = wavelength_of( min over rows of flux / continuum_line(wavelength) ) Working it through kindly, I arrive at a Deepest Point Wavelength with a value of 4627.0 Ang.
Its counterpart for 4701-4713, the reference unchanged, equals 4704.5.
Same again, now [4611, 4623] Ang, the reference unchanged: 4614.5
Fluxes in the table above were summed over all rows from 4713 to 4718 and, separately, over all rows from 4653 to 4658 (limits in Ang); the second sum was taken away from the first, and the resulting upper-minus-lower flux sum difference 5.4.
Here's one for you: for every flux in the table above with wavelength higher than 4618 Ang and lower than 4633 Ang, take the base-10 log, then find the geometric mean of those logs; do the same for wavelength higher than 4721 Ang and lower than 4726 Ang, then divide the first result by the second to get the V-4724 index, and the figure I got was 0.99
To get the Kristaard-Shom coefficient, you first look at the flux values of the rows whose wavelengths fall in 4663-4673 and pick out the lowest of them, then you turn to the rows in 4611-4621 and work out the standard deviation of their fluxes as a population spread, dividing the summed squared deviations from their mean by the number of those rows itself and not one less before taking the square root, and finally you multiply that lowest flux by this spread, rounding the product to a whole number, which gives 12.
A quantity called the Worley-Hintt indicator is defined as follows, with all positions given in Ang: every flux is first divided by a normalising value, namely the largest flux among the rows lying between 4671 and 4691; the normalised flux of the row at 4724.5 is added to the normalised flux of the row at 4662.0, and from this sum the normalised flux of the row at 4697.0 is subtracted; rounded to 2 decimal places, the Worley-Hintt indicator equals 1.05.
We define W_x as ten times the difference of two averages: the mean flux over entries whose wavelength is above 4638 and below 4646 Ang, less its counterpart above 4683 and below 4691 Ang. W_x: 10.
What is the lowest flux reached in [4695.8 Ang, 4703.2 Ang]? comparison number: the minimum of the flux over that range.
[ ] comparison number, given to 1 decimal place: 20.9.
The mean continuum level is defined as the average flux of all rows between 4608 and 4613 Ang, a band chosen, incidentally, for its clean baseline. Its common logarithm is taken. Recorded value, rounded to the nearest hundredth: 1.37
